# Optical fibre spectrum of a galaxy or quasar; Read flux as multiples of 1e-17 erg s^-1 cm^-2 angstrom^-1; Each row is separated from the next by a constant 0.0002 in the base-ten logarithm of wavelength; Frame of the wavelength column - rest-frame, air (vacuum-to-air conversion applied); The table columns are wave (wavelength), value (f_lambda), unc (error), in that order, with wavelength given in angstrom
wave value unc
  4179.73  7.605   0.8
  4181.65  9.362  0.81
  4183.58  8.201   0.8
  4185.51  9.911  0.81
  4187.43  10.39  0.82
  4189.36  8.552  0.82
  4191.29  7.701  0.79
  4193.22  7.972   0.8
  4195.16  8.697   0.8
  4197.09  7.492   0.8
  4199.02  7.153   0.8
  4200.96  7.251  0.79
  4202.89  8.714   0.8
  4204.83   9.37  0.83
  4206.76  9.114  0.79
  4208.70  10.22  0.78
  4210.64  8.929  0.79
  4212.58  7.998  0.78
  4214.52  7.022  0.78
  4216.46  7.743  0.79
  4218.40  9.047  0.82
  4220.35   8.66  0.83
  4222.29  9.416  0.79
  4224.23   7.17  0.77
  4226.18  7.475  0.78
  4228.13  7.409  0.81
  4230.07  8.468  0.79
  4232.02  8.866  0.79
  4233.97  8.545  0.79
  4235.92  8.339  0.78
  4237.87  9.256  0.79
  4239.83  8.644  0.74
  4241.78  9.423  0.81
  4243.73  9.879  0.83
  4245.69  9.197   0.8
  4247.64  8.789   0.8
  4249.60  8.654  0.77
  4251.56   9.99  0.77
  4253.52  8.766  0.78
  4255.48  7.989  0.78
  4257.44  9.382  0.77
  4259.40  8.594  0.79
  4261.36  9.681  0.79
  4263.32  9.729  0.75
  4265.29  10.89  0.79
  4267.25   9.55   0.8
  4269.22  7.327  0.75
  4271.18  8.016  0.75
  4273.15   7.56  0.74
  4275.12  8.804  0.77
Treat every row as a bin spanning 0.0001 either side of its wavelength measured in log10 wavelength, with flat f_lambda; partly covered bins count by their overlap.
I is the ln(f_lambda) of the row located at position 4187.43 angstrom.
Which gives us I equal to 2.34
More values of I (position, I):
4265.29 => 2.39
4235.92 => 2.12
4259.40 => 2.15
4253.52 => 2.17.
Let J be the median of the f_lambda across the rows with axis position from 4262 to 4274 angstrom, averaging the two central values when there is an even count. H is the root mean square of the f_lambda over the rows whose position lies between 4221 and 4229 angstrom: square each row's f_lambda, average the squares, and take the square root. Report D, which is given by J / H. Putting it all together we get 1.11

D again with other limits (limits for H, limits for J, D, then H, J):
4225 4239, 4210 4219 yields 0.96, 8.4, 8.0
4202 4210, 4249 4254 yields 0.94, 9.4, 8.8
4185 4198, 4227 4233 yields 0.97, 8.7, 8.5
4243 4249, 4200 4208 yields 0.96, 9.3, 8.9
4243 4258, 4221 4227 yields 0.82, 9.1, 7.5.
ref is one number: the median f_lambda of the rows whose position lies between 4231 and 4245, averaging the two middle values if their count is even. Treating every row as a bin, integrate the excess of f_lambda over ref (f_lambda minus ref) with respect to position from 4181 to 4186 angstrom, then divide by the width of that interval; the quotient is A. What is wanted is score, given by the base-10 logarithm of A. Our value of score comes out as -0.7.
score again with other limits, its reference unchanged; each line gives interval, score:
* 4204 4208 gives -0.4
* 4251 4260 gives -1.4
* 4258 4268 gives -0.1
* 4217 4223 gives -1.2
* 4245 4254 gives -0.6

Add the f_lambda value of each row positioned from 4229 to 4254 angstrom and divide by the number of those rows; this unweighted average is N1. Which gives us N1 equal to 8.99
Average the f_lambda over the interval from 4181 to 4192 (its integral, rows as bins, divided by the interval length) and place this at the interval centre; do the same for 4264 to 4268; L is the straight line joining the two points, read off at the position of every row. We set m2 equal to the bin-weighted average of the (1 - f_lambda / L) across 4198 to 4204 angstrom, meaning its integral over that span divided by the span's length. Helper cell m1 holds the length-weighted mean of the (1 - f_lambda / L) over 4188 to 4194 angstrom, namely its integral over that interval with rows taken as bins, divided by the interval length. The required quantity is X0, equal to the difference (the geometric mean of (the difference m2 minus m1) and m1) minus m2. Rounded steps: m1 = 0.10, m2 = 0.16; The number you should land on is -0.08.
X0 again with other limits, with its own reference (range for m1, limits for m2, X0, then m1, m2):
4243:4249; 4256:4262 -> -0.05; 0.07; 0.10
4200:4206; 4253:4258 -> -0.07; 0.09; 0.14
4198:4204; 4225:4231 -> -0.12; 0.16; 0.20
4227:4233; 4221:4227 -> -0.12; 0.15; 0.16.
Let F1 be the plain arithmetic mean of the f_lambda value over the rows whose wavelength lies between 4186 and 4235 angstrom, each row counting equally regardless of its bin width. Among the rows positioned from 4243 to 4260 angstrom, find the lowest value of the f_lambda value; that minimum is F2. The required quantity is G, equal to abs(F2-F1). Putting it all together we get 0.4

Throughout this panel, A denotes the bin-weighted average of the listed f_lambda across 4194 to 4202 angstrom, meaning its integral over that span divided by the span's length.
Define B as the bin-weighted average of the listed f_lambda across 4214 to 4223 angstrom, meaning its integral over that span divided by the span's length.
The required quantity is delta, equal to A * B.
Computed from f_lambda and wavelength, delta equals 64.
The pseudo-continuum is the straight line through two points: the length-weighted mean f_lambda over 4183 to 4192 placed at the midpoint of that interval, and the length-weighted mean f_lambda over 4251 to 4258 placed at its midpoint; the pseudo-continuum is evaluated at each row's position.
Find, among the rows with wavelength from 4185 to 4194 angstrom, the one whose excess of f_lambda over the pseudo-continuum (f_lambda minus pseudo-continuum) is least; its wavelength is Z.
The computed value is 4191.29 angstrom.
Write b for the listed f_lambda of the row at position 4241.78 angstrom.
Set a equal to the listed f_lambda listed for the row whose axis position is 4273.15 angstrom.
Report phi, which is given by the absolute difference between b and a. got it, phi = 1.9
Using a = 7.56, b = 9.423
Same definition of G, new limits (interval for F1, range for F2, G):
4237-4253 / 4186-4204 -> 2.1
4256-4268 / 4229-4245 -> 1.3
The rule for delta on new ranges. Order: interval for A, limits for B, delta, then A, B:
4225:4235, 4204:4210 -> 78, 8.13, 9.5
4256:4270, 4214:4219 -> 74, 9.29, 7.9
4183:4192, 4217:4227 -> 75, 9.02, 8.3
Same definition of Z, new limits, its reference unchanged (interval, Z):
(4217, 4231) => 4224.23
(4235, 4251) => 4235.92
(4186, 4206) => 4199.02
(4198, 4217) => 4214.52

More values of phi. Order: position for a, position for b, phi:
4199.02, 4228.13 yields 0.3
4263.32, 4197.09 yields 2.2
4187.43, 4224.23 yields 3.2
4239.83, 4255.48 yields 0.7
